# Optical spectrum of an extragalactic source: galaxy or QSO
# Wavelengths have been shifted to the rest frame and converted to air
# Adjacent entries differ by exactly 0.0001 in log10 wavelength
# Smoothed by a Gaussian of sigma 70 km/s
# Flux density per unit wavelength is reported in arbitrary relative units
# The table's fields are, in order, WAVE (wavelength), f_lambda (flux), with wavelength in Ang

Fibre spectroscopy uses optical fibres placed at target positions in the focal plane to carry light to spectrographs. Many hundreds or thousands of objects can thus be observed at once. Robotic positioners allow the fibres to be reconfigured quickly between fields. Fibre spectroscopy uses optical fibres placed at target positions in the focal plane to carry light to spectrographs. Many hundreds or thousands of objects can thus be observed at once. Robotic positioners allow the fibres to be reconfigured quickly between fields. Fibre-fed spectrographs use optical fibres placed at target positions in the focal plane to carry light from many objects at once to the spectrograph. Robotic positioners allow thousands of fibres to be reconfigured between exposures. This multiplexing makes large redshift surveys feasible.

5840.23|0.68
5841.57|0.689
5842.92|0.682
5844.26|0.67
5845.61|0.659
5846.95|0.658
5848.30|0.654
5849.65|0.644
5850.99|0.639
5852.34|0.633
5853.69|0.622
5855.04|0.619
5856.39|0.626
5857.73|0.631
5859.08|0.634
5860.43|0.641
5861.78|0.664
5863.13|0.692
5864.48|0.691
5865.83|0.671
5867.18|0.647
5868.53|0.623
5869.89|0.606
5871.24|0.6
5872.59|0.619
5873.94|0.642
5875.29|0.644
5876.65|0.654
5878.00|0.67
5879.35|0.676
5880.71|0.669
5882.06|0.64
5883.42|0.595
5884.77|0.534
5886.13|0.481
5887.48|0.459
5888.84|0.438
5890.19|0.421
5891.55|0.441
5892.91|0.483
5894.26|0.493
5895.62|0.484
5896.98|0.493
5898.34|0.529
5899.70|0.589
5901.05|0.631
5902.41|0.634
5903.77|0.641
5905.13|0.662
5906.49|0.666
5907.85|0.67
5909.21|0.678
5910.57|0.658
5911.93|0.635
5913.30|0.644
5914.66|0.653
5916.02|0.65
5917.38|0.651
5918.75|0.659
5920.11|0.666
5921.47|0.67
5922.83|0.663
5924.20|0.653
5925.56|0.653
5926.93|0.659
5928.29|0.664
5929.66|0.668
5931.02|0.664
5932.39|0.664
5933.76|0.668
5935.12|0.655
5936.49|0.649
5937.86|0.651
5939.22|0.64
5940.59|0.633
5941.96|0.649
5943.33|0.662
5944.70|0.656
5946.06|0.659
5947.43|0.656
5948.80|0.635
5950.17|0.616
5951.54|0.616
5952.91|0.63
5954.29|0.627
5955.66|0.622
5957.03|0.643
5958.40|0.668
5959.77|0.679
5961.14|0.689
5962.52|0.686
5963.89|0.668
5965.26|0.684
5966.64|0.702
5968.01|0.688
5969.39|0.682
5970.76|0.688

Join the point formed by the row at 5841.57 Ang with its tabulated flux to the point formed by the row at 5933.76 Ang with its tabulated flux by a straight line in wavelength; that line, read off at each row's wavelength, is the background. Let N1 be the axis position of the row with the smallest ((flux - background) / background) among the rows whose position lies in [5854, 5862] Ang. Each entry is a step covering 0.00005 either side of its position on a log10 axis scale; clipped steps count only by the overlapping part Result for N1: 5855.04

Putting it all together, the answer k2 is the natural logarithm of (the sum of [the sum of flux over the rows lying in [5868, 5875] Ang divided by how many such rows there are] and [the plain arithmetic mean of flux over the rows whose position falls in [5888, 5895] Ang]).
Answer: 0.07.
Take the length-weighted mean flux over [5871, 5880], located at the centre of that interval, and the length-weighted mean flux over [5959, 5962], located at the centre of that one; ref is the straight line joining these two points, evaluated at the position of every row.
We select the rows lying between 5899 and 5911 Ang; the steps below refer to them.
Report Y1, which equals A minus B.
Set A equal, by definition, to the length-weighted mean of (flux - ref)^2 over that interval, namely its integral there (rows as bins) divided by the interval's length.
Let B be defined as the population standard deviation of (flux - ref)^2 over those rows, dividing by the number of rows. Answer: -0.001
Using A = 0.0008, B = 0.0014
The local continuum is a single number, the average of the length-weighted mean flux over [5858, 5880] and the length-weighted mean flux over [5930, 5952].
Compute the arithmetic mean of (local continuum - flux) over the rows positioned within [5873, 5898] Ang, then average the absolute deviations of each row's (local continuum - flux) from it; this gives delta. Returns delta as 0.09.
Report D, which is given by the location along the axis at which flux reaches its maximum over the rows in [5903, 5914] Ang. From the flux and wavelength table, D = 5909.21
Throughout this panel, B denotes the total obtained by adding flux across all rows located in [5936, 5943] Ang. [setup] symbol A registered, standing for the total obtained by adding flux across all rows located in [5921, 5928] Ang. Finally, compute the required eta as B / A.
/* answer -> 0.98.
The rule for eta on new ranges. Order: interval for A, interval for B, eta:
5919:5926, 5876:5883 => 1.00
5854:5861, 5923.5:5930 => 1.05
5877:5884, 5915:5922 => 1.01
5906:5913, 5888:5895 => 0.69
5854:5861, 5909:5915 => 1.04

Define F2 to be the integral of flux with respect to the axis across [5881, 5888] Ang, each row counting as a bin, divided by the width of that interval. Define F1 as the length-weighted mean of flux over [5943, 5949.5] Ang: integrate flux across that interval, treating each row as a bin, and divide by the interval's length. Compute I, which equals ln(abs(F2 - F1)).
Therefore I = -2.3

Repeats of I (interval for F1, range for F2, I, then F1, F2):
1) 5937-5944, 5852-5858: -3.9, 0.647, 0.63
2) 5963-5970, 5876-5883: -3.7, 0.685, 0.66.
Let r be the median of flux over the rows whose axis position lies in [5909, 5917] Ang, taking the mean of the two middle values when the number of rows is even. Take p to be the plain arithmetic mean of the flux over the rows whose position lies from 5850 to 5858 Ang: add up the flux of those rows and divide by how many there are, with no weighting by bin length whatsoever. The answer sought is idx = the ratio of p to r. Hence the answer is 0.96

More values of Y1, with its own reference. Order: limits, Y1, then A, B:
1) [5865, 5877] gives 0.000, 0.0006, 0.0007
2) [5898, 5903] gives -0.001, 0.0049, 0.0064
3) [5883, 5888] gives 0.008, 0.0210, 0.0132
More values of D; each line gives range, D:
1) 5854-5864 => 5863.13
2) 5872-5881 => 5879.35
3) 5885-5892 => 5886.13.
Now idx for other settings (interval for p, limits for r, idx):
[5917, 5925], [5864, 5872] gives 1.04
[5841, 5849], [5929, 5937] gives 1.01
